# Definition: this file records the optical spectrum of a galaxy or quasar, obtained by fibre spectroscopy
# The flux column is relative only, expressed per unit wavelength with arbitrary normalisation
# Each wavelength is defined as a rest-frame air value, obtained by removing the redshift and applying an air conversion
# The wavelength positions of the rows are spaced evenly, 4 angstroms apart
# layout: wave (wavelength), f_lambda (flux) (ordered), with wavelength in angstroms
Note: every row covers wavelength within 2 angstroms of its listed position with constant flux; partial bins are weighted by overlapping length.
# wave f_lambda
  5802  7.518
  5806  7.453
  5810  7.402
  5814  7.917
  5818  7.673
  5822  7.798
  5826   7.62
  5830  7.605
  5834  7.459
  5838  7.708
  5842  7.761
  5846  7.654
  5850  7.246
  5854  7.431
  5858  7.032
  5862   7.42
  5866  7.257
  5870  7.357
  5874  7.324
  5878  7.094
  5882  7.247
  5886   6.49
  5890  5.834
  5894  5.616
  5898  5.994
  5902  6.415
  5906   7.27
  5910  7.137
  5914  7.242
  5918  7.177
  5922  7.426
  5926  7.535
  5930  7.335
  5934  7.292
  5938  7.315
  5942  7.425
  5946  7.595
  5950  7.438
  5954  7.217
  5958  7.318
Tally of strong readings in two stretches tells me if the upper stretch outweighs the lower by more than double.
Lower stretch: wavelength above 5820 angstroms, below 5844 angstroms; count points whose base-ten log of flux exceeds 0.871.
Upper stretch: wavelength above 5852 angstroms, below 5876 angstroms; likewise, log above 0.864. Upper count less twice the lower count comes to -8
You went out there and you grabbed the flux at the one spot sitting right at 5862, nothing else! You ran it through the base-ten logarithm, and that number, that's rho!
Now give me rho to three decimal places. 0.870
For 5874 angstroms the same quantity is 0.865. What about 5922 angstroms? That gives 0.871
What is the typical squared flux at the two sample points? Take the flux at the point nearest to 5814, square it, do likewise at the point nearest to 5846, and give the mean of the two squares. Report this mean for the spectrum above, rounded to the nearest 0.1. 60.6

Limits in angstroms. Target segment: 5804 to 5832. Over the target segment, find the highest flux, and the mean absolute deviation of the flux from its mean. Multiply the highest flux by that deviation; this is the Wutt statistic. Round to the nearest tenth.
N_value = 1.1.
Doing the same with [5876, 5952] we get 3.7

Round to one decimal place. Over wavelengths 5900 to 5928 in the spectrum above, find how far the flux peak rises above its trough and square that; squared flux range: 1.3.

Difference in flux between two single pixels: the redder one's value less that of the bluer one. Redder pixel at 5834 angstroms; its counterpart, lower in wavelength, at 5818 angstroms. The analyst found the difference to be -0.2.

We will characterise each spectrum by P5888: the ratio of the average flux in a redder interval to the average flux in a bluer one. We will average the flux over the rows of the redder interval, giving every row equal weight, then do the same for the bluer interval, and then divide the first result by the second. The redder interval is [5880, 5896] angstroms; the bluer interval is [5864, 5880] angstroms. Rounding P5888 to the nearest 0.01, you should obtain 0.87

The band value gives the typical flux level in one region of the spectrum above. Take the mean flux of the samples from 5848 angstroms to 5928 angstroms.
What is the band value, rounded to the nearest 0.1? 7.0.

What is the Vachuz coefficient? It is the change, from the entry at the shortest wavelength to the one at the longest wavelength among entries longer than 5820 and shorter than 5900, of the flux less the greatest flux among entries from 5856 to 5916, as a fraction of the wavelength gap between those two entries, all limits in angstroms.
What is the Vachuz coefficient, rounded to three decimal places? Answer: -0.024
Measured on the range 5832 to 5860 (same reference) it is -0.018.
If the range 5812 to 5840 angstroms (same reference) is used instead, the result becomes -0.009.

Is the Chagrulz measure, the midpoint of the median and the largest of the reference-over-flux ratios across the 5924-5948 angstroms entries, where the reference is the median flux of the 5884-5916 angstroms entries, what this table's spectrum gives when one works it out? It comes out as 0.88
